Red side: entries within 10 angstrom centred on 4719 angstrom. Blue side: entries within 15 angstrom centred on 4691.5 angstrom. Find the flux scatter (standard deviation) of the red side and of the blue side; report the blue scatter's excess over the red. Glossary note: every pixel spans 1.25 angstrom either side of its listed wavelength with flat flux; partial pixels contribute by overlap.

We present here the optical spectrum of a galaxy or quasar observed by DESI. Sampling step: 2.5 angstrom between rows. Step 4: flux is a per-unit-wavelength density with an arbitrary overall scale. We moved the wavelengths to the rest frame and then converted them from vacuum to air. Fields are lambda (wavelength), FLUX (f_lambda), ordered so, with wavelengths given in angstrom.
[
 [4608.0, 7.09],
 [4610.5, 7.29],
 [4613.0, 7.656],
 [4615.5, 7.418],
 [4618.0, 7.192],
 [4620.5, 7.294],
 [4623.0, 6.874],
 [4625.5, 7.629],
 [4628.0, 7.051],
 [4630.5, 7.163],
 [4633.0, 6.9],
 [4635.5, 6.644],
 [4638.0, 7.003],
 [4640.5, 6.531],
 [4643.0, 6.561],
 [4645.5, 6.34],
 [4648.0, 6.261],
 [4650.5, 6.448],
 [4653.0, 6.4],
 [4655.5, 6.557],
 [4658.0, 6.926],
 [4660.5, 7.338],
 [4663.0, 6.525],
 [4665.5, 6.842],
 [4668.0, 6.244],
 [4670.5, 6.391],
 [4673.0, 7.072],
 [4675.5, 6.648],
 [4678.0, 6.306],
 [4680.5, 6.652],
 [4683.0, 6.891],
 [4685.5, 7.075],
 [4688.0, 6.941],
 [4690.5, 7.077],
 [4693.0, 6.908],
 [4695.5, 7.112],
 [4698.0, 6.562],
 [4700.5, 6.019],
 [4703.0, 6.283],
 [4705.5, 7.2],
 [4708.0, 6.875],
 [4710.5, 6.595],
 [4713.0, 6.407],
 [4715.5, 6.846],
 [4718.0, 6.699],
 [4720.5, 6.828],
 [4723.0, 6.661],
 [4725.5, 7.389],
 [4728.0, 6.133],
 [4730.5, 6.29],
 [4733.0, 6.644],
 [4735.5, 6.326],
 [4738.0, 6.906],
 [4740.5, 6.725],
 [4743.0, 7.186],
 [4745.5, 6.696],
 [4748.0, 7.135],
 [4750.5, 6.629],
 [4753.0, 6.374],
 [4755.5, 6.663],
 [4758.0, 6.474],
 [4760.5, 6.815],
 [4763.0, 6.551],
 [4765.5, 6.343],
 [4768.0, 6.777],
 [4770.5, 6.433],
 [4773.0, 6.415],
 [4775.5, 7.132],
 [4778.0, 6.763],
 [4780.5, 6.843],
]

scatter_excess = 0.11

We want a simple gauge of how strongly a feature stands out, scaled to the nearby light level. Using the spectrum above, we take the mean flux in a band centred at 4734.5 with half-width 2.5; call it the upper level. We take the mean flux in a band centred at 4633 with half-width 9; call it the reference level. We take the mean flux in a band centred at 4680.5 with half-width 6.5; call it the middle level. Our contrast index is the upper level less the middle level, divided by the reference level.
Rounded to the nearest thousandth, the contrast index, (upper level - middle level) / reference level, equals -0.033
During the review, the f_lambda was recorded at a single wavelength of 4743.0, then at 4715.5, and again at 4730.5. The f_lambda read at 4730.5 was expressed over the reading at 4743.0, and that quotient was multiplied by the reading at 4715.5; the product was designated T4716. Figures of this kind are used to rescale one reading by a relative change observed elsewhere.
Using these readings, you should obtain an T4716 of 5.99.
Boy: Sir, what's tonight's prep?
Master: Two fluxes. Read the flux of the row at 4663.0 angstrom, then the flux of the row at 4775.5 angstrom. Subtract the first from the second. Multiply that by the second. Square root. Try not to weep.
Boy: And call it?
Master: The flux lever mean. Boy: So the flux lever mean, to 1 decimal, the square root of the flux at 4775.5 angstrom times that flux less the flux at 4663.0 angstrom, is 2.1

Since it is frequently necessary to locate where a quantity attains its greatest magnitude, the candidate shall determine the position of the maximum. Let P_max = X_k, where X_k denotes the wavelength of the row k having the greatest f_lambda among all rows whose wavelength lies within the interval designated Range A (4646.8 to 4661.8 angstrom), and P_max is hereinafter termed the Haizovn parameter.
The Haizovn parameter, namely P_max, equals 4660.5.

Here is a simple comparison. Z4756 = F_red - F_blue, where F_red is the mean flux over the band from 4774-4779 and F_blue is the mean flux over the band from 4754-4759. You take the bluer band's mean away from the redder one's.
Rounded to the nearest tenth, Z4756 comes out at 0.4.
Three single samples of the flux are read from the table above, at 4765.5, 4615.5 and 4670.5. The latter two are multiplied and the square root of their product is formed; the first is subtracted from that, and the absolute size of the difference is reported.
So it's 0.54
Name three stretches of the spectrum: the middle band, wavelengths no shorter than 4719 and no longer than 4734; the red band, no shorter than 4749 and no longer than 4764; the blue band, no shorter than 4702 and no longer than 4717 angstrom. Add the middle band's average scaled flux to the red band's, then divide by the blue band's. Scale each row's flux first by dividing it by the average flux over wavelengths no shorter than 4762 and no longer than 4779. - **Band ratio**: 1.98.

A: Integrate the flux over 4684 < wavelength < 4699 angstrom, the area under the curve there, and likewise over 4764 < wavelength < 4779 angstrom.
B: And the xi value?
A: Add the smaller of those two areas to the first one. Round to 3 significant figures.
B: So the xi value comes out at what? 204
